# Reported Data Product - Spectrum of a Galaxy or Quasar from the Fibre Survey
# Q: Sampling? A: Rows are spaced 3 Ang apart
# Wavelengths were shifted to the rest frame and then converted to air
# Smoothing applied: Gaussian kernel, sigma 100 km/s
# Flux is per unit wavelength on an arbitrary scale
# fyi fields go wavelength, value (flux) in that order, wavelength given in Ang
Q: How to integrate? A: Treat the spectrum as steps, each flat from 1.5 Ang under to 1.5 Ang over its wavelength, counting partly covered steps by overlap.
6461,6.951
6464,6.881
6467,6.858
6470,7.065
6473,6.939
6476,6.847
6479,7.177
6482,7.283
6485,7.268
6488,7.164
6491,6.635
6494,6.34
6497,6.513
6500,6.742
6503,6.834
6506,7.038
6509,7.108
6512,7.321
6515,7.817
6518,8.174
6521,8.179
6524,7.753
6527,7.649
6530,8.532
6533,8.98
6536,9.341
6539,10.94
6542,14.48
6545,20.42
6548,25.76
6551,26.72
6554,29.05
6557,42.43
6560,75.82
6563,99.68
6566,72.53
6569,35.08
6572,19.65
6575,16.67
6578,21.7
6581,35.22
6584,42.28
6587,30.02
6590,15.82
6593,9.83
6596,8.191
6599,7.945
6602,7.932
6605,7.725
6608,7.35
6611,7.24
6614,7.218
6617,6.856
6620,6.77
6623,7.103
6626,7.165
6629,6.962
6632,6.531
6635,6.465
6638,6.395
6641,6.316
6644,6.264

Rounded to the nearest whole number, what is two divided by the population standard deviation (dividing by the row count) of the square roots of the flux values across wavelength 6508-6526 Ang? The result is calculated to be 28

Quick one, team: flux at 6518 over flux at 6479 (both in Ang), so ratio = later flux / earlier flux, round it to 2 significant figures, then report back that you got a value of 1.1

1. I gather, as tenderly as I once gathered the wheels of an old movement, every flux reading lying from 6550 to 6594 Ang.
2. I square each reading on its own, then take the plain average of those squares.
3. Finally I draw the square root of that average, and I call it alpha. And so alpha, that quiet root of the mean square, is 45.4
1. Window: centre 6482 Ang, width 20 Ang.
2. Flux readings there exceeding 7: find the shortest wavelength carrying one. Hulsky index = 6479 Ang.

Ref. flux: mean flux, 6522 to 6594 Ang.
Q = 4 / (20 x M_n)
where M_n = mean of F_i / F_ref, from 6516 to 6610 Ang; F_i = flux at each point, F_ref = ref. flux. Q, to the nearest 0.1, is 0.2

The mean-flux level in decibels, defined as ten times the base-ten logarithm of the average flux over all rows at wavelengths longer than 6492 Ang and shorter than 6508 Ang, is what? 8.26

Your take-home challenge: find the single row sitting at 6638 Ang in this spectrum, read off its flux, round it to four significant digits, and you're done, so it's 6.395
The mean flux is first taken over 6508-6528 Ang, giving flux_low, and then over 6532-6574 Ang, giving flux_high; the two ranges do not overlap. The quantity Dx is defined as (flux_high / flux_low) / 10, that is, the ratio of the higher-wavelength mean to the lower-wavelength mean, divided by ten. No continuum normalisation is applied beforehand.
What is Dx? 0.45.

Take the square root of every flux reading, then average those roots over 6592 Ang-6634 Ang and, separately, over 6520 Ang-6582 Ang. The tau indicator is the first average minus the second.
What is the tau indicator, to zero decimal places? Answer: -2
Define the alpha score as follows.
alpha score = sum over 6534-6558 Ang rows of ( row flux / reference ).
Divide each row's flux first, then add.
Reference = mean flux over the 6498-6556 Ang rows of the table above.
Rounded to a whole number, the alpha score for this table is 15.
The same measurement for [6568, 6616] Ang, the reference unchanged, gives 23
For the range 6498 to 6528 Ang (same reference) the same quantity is 6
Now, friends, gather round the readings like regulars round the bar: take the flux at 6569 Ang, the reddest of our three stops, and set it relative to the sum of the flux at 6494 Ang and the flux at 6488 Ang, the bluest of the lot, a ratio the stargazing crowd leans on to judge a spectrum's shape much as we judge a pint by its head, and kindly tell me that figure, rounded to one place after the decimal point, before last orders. 2.6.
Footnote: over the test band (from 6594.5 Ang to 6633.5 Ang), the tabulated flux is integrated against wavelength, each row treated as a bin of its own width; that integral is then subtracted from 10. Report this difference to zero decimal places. -275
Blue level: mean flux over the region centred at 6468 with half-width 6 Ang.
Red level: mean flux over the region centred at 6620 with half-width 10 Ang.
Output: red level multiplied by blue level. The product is 49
